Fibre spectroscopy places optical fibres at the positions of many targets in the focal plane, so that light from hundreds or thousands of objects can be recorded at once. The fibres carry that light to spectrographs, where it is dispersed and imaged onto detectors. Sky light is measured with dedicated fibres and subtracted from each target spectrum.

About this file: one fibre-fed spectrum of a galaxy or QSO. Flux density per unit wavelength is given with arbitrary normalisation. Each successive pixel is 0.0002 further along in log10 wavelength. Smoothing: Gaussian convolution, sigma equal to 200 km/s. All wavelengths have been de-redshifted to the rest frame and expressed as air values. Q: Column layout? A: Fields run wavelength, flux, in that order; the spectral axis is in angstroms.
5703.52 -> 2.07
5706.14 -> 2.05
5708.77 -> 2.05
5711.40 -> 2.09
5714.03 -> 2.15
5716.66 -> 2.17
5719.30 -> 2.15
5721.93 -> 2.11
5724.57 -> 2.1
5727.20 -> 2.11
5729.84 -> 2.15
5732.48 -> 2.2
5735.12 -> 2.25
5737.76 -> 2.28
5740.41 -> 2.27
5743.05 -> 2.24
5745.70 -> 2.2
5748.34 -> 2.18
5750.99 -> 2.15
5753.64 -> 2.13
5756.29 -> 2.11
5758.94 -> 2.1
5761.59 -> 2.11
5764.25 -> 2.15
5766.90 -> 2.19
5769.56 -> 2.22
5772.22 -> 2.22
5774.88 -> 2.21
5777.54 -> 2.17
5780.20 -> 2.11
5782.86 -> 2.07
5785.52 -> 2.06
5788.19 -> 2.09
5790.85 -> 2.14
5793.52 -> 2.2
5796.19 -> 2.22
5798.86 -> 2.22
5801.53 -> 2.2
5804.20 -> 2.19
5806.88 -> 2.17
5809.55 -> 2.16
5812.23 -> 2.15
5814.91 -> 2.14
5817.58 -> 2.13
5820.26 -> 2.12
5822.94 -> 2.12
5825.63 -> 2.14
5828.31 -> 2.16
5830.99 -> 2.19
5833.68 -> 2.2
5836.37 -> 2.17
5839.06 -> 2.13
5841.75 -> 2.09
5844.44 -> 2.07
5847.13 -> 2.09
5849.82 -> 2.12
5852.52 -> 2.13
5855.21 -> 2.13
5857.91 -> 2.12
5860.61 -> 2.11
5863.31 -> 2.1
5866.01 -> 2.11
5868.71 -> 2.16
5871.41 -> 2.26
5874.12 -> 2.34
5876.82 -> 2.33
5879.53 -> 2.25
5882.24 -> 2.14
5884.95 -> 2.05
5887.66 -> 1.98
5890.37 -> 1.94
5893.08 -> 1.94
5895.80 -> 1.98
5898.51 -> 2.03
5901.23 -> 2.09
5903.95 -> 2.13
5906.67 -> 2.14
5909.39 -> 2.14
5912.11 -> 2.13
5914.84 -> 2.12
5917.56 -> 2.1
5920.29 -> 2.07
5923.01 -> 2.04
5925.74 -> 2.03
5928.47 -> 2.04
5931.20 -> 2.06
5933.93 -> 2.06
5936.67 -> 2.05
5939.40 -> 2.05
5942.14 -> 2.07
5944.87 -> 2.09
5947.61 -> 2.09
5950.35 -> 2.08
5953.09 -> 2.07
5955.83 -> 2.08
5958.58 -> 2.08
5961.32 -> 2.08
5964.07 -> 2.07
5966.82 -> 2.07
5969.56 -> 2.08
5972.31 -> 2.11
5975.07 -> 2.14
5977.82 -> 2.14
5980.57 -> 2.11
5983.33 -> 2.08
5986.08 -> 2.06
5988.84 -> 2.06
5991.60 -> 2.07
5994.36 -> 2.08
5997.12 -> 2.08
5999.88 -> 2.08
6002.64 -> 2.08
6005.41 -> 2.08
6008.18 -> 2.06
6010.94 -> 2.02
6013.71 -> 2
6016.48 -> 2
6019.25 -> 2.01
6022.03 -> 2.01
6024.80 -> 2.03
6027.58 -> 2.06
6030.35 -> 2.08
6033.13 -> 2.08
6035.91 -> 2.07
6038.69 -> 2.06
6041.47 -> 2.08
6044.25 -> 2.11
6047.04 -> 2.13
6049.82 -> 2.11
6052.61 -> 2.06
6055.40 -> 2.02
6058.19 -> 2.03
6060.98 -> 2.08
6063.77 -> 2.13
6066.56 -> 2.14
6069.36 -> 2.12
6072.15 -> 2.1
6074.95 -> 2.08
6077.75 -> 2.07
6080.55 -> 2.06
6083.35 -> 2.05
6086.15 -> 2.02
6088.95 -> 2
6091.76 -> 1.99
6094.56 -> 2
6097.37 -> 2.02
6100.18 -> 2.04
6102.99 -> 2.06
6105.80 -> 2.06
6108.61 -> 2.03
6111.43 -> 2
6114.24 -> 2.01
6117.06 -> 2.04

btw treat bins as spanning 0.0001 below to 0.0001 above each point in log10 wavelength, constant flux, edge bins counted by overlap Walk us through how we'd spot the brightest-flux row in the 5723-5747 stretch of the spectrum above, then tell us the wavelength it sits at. 5737.76 angstroms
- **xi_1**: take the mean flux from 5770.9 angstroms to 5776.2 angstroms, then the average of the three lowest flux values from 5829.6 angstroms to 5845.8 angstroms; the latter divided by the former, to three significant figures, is 0.947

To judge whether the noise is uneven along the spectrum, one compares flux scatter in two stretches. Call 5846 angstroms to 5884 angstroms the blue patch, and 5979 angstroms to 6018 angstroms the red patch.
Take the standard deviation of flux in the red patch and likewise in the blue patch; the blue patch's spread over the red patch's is 2.6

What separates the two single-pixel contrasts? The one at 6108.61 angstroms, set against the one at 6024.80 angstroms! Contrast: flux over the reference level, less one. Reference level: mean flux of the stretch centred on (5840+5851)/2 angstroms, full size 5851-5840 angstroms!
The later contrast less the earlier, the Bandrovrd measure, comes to 0.000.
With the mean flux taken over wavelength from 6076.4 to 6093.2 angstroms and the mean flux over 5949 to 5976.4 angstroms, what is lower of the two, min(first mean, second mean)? 2.03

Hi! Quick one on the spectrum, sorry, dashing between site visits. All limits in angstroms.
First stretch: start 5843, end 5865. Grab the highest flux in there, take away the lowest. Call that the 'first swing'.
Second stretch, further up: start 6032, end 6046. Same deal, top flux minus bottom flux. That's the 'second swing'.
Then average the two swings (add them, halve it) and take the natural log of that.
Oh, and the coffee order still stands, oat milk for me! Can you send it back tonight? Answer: -2.90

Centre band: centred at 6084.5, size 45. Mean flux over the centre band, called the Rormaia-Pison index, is 2.06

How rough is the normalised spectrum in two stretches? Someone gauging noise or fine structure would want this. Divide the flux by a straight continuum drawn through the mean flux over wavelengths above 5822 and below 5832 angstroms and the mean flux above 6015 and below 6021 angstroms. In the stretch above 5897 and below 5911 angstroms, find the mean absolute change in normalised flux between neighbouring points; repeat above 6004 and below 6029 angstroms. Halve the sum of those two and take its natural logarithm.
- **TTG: -4.46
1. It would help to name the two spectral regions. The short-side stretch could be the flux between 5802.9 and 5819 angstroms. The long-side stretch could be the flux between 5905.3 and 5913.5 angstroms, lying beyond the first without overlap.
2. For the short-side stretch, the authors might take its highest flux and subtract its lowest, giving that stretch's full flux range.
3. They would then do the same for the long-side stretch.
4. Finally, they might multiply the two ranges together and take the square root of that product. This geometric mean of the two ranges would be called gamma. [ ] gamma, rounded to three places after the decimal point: 0.024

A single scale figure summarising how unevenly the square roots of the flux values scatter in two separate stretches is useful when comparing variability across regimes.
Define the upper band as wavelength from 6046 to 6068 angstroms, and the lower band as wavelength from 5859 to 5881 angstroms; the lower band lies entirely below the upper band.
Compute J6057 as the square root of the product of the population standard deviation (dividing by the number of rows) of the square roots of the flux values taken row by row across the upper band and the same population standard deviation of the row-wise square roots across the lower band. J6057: 0.022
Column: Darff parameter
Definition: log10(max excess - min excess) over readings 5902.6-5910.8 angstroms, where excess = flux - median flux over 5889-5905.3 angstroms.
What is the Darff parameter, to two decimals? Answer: -2.00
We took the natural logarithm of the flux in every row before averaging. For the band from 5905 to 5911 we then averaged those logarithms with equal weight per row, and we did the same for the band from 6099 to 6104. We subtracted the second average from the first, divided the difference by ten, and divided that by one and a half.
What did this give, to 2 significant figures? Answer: 0.0029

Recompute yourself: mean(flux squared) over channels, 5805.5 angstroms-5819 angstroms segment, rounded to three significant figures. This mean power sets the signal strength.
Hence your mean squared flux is 4.62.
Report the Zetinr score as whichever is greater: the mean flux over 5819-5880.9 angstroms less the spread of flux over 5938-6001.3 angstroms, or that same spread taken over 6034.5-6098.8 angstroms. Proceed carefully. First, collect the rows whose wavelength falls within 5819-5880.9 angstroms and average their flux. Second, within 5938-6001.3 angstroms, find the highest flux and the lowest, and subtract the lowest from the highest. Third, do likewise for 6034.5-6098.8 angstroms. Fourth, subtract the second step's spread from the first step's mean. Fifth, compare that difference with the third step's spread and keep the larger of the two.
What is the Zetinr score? 2.07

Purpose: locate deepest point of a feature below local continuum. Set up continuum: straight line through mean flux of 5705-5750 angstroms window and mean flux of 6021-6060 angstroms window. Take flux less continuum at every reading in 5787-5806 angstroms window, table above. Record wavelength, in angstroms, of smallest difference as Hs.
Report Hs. 5788.19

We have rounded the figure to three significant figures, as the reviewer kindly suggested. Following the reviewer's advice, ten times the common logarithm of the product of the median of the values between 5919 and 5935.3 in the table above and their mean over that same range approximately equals 6.24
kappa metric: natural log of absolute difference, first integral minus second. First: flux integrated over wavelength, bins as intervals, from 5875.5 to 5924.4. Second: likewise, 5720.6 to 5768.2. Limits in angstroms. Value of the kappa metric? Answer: 0.1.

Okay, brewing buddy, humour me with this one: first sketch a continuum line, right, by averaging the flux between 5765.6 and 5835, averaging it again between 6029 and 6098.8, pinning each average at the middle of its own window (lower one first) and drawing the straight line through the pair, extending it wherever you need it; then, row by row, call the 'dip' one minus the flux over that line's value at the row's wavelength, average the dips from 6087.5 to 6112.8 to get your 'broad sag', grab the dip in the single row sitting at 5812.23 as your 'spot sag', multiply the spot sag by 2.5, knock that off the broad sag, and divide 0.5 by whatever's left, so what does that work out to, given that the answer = 64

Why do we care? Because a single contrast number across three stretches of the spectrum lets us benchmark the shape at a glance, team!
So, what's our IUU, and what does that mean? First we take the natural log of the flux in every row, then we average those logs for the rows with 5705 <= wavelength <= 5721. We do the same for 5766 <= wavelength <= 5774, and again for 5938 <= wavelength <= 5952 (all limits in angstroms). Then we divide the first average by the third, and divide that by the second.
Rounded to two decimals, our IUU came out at 1.29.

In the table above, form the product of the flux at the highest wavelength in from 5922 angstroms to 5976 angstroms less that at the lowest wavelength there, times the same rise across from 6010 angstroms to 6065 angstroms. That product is 0.011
